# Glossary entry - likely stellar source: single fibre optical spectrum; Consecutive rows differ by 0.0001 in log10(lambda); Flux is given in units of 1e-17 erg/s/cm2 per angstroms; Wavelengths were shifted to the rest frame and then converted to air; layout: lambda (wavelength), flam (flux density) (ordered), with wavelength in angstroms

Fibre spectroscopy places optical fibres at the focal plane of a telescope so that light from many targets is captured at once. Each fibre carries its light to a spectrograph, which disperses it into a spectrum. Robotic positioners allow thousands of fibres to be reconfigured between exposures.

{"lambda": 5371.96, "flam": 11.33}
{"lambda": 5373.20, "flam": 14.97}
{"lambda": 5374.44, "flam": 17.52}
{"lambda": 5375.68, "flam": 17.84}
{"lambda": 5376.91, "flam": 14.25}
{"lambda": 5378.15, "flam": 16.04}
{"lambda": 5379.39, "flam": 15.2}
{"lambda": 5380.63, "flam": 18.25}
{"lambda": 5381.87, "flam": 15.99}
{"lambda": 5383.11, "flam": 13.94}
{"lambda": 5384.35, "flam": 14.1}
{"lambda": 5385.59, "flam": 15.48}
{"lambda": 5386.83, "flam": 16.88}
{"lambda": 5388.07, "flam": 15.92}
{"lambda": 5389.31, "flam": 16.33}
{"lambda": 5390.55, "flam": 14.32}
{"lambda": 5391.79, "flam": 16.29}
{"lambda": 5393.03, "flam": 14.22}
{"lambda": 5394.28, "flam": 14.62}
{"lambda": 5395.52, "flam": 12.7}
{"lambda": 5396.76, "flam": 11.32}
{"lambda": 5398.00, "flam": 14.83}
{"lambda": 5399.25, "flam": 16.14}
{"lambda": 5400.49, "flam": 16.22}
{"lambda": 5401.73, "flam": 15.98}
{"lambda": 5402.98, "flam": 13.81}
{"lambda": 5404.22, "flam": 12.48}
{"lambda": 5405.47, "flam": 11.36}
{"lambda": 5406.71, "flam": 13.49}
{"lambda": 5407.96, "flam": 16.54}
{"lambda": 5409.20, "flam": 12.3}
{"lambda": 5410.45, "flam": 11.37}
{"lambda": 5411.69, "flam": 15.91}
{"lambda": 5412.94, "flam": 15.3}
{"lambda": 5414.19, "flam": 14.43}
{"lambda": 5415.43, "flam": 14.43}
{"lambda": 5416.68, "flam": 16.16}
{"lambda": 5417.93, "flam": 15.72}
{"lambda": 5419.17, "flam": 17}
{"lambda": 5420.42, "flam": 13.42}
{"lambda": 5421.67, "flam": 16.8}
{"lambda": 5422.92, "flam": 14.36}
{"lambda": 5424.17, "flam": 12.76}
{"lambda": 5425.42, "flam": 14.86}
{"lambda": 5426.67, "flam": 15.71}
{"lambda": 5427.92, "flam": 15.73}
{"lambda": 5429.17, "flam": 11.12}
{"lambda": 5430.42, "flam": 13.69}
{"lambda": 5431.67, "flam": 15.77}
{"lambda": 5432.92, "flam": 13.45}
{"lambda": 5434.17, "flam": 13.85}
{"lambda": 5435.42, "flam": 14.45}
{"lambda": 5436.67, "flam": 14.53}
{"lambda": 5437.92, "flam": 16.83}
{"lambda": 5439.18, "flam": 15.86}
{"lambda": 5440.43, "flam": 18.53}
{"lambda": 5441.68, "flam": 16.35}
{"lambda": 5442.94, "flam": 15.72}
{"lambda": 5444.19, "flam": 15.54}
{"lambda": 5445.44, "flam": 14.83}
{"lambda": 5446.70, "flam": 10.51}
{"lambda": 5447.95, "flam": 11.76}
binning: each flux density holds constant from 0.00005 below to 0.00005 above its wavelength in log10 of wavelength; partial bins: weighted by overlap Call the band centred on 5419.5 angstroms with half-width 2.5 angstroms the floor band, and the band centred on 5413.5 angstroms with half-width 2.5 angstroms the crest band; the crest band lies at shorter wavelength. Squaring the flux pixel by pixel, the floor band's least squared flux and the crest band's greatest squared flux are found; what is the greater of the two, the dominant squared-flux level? 253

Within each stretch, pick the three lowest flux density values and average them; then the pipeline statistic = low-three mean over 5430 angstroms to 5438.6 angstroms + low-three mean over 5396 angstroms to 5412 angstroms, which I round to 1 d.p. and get 25.0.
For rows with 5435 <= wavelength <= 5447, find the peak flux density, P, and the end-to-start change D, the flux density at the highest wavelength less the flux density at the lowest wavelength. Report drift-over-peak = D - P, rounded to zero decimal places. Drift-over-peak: -22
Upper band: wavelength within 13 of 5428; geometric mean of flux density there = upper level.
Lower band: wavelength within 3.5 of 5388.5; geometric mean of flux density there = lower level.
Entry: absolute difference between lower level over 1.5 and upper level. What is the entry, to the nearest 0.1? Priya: 4.3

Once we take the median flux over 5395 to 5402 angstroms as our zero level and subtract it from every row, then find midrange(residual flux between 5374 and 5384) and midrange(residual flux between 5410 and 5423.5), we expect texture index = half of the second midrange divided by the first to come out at -0.9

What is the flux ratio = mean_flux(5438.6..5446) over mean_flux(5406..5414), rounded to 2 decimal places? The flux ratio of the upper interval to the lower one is 1.14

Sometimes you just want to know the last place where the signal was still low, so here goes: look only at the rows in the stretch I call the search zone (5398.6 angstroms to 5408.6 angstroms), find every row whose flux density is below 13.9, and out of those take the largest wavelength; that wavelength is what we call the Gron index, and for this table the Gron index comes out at 5406.71 angstroms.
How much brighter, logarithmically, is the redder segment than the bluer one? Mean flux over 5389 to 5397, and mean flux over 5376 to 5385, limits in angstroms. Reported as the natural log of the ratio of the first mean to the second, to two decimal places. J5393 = -0.08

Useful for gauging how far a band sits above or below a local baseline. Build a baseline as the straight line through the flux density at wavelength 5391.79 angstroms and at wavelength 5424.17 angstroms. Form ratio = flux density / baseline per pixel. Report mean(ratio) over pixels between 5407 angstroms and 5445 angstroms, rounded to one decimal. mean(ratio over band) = 1.2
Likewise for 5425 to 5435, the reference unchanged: 1.2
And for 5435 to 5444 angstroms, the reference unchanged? 1.4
